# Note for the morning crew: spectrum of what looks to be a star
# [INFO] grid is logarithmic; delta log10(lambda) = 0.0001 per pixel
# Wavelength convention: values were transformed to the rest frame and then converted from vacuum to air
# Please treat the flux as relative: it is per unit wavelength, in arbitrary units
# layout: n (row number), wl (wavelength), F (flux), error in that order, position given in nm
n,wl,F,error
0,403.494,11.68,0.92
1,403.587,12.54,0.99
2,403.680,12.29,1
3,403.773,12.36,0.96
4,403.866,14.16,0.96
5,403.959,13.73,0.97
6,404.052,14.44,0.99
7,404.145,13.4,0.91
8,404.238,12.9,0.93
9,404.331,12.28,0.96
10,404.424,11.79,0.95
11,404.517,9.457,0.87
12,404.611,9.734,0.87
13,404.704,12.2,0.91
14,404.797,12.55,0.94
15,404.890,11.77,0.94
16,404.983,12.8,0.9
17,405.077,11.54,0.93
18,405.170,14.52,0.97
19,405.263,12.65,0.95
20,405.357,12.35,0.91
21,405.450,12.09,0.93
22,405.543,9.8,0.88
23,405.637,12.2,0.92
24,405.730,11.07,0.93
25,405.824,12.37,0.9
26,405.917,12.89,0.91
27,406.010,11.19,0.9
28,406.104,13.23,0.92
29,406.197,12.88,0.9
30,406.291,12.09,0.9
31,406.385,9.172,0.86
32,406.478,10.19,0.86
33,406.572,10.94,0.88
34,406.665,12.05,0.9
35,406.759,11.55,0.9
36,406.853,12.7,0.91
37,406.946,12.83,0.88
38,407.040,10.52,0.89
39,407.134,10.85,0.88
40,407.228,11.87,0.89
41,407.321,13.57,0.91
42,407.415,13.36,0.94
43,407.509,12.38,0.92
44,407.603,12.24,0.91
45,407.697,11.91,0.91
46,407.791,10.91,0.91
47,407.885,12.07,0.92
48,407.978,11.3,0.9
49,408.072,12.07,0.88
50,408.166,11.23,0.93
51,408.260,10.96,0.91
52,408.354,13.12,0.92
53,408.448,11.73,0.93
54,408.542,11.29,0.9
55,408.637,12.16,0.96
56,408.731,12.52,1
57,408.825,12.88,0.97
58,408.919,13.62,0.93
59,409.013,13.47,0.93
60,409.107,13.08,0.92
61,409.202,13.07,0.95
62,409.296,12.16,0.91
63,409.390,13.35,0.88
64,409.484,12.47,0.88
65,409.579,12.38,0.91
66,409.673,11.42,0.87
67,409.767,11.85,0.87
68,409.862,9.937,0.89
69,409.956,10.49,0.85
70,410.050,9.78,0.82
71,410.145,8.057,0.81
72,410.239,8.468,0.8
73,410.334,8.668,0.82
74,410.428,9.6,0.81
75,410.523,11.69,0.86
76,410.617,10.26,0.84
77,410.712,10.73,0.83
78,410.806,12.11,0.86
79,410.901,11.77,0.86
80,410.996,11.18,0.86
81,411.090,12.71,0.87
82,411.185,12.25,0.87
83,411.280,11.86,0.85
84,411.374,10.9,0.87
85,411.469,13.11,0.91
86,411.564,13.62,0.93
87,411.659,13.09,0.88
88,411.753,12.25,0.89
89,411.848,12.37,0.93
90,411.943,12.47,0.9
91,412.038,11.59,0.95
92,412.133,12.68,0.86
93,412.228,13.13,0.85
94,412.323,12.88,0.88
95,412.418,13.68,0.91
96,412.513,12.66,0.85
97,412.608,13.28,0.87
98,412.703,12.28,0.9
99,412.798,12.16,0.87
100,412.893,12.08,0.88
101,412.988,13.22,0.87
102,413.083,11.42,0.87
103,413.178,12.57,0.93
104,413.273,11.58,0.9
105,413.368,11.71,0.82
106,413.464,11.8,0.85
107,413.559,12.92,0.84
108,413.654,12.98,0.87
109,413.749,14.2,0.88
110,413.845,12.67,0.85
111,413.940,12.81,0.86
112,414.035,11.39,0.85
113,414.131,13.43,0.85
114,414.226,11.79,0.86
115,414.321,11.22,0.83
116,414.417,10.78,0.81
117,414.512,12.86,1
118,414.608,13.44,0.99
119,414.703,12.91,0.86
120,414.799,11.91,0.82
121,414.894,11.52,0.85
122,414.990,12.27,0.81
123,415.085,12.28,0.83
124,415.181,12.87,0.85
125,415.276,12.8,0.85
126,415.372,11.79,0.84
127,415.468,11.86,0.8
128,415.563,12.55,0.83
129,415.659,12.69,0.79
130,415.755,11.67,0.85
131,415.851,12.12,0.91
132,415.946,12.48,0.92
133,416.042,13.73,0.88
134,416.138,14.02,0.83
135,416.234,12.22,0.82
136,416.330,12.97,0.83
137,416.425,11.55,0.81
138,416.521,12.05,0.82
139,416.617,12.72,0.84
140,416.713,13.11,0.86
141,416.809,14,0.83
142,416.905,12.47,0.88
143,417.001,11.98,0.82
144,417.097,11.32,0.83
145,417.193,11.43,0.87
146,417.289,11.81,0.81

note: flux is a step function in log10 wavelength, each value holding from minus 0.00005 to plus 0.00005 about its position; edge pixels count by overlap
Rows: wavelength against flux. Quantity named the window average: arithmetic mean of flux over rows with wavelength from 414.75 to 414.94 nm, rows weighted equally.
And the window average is 11.7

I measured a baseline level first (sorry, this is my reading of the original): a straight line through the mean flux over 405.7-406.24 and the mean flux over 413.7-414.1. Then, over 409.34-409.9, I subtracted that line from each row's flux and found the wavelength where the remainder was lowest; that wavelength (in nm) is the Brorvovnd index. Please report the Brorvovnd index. 409.862 nm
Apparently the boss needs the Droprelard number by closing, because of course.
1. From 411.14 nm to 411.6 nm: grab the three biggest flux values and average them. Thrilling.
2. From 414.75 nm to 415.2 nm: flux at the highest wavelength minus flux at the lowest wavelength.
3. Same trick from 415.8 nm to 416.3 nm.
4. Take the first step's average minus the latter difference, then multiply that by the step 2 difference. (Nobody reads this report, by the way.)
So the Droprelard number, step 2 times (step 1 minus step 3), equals 12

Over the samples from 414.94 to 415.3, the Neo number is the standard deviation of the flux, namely 0.3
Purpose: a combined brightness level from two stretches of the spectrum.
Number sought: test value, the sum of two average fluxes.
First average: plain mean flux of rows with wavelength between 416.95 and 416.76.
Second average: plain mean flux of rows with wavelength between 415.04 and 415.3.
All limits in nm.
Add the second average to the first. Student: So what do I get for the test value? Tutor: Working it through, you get 25.9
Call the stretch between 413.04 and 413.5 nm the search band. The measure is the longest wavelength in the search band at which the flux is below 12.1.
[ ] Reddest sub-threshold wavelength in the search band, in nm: 413.464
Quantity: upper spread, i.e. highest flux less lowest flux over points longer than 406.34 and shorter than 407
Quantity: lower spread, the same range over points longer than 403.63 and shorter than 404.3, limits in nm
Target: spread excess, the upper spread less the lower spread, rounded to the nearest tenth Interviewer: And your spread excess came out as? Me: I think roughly 1.5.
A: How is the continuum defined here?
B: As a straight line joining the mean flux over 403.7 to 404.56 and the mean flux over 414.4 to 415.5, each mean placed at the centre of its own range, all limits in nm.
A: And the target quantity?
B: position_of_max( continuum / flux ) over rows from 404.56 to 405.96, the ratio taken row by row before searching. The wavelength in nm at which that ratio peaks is 404.611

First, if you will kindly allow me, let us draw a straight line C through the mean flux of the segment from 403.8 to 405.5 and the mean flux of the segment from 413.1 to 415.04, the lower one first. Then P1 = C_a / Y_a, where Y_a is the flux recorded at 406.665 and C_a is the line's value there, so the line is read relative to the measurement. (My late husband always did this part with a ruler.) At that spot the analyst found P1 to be 1.032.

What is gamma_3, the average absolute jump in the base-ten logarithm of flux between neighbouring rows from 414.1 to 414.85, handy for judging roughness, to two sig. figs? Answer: 0.035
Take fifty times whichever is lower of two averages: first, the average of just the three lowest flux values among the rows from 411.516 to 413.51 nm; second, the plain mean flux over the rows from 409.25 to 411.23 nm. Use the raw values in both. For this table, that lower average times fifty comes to 551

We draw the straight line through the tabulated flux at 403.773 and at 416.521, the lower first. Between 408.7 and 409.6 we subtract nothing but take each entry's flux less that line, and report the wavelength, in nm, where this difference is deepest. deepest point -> 409.296 nm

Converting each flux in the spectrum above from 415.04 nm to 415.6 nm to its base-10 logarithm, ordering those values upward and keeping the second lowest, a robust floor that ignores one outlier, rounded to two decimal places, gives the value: 1.07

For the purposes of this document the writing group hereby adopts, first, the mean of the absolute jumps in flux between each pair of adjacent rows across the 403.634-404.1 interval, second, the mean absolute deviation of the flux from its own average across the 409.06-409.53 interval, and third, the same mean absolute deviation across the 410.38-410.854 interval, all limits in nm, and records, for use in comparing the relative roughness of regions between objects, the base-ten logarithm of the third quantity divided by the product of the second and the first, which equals 0.42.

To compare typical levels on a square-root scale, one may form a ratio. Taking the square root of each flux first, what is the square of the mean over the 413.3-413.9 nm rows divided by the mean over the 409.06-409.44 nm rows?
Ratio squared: 0.98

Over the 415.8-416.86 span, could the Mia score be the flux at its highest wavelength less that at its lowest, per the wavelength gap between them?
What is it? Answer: 2.0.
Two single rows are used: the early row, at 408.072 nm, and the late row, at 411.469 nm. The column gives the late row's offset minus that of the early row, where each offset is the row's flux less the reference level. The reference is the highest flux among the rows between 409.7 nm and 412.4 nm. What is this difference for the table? 1.0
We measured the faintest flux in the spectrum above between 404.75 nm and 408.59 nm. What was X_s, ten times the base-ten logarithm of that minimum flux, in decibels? 9.6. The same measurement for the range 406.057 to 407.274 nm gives 9.6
